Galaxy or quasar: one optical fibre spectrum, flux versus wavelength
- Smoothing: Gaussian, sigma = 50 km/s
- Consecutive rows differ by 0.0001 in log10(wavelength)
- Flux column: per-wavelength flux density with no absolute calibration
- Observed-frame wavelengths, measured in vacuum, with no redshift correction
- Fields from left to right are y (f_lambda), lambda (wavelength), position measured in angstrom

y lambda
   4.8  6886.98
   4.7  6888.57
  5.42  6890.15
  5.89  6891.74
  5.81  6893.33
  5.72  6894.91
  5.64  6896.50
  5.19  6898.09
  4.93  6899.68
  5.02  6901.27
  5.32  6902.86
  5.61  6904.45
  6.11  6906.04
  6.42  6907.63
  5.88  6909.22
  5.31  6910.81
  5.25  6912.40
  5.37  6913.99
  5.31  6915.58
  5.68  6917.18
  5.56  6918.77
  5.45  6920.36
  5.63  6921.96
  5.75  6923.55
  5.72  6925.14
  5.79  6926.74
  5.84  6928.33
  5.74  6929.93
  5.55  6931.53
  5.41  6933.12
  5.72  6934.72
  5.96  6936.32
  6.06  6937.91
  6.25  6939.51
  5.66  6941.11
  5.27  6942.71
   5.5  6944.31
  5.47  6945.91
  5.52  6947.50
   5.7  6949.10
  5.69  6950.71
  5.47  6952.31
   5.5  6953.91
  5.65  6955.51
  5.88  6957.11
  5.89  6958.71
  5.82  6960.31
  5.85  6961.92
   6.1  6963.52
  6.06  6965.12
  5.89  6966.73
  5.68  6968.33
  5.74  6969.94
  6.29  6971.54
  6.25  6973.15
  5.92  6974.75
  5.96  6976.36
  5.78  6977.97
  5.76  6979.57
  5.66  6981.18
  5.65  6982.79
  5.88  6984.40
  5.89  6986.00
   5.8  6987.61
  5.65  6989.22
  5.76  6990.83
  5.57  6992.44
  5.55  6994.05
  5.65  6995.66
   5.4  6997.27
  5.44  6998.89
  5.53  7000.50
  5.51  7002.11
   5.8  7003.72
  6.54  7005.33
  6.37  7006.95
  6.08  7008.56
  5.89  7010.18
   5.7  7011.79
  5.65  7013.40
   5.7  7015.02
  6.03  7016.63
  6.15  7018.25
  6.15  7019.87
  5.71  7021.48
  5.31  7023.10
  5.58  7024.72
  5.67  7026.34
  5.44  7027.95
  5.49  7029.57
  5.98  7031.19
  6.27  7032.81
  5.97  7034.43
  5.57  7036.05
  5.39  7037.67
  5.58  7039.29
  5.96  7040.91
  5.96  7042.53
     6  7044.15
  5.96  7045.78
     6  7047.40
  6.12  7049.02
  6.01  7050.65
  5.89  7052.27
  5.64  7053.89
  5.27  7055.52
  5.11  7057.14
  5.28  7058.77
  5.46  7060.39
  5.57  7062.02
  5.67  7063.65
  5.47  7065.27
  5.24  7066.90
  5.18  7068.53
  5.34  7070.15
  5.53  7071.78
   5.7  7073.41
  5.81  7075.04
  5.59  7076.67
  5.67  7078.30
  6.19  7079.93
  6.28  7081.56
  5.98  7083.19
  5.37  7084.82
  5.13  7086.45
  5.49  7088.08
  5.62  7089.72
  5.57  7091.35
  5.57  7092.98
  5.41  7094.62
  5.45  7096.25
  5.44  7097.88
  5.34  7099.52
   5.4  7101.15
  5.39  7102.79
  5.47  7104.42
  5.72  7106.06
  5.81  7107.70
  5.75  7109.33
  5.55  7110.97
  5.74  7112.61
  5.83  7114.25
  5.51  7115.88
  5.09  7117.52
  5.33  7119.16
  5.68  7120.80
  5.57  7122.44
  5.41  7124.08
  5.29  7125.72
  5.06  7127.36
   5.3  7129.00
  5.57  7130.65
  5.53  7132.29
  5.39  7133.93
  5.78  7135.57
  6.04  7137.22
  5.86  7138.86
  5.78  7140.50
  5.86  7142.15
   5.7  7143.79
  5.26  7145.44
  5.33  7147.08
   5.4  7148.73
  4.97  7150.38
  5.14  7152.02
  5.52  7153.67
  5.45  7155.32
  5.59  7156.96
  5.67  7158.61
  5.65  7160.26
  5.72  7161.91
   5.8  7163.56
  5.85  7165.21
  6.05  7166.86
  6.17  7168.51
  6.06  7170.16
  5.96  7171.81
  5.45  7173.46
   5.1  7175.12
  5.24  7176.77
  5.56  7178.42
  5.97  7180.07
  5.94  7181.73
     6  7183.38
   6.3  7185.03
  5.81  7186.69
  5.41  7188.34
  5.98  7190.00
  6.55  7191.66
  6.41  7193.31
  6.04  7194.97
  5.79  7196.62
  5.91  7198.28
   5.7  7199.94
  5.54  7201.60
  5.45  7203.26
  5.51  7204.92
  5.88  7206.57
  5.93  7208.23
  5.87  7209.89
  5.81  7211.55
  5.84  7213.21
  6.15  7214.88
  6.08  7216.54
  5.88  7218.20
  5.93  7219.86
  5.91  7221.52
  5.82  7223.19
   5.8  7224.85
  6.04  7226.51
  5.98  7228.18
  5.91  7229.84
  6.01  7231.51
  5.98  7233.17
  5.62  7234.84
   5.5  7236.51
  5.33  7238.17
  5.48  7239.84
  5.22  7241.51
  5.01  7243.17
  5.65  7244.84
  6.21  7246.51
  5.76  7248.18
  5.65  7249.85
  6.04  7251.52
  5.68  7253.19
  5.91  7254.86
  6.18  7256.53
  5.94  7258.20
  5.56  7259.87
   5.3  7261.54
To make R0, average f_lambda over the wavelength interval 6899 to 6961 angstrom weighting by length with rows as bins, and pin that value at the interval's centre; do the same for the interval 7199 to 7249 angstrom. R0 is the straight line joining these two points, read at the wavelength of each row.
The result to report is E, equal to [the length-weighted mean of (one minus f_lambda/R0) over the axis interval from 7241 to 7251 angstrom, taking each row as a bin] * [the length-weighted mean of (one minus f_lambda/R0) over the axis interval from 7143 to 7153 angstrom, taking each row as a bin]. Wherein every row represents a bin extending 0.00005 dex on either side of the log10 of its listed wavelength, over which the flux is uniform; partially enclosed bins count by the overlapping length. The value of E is 0.0021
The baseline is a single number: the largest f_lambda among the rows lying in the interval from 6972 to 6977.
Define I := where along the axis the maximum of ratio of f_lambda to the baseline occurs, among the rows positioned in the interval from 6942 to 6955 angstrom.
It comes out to 6949.10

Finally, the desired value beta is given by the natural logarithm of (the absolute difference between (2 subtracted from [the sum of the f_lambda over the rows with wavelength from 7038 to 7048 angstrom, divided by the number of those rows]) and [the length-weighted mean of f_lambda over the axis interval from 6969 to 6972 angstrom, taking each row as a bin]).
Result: 0.722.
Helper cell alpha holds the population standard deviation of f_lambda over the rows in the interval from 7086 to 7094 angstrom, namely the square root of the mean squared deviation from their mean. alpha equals 0.18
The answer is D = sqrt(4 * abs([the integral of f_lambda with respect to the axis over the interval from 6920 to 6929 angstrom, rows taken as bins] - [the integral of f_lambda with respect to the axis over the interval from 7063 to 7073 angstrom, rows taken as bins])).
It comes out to 3.34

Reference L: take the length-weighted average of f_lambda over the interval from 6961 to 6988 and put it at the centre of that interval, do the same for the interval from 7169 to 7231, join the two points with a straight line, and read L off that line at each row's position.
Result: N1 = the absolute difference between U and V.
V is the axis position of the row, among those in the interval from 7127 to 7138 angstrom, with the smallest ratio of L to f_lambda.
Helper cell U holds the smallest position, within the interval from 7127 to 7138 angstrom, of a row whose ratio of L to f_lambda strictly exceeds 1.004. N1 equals 9.9 angstrom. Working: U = 7127.36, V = 7137.22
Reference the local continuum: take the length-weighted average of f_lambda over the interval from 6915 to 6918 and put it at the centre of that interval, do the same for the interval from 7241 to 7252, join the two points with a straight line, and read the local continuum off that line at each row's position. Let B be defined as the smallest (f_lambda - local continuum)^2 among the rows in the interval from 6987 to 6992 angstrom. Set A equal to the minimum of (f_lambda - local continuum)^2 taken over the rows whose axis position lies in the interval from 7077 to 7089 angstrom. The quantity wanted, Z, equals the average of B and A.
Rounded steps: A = 0.0077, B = 0.0136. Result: 0.011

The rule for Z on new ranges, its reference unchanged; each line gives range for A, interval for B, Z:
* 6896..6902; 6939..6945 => 0.011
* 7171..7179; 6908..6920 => 0.003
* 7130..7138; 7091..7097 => 0.000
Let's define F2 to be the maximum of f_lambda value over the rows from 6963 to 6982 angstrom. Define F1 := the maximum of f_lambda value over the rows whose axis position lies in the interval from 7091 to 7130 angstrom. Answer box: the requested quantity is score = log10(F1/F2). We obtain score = -0.03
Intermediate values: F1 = 5.83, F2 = 6.29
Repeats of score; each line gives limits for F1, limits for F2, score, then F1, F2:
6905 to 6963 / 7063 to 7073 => 0.05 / 6.42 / 5.67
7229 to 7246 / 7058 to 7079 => 0.01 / 6.01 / 5.81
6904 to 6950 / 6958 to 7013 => -0.01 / 6.42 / 6.54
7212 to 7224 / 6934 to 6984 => -0.01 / 6.15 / 6.29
